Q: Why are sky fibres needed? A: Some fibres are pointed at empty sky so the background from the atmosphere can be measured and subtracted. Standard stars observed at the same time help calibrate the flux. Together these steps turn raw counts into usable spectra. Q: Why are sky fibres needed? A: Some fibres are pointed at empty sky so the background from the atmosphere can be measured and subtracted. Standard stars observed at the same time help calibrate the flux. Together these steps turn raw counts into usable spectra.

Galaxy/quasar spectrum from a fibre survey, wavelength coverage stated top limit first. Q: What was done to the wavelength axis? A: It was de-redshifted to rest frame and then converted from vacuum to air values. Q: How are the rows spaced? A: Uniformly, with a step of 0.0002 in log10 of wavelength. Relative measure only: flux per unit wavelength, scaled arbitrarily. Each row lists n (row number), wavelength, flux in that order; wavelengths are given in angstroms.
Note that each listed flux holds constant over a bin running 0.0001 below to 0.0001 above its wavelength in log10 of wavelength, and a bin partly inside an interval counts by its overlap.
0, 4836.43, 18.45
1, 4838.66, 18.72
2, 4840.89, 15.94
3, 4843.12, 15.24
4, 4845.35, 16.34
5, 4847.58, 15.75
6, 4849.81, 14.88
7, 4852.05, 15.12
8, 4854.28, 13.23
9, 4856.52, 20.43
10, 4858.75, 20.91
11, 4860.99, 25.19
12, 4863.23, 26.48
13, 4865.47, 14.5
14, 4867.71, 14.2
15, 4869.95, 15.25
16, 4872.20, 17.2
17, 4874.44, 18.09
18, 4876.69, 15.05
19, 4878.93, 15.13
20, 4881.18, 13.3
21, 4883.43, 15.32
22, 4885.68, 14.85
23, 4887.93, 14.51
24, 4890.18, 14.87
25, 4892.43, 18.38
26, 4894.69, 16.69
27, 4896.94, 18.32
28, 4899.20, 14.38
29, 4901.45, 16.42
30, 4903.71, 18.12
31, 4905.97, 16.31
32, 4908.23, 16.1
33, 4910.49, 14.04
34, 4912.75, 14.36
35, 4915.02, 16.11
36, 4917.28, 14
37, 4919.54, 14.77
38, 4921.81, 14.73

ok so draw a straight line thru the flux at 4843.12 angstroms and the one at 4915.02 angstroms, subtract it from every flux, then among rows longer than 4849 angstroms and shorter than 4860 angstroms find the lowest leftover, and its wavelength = 4854.28 angstroms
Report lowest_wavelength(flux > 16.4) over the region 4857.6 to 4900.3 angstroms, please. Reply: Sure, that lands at 4858.75 angstroms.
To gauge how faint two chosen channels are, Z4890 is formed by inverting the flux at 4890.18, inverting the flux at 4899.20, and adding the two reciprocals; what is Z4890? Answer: 0.137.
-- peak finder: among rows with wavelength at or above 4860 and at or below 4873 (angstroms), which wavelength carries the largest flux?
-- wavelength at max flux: 4863.23 angstroms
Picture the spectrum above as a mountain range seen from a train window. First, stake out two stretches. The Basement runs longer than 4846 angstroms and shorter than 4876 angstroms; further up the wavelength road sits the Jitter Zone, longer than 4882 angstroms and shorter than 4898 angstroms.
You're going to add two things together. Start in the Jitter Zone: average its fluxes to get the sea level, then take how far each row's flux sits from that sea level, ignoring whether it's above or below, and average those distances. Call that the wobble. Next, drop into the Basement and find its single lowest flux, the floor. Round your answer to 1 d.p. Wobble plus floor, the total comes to 14.7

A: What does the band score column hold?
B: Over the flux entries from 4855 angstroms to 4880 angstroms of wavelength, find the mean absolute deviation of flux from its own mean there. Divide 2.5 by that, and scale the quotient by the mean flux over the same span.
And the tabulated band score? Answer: 13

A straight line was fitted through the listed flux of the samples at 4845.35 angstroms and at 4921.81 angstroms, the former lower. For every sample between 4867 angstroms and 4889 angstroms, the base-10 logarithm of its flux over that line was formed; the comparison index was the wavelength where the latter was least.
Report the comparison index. 4881.18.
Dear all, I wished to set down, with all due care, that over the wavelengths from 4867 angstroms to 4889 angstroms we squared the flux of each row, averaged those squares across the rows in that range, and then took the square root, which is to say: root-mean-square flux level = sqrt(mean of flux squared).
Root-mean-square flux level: 15.3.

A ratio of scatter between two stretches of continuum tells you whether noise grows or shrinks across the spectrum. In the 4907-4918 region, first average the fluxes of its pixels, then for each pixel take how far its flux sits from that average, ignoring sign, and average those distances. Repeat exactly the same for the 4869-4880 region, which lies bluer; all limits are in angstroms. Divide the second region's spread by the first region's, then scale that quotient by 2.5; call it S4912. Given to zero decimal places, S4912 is 3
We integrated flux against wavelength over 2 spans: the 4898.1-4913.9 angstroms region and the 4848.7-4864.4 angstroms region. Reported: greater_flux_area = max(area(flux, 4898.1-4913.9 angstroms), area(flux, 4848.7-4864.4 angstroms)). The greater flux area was 305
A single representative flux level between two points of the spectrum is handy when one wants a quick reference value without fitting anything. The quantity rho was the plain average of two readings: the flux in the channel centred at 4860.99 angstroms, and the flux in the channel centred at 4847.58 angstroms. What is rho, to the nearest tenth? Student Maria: 20.5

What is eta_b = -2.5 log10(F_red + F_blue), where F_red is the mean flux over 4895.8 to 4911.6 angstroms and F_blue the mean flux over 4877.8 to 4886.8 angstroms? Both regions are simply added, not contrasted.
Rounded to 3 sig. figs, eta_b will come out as -3.72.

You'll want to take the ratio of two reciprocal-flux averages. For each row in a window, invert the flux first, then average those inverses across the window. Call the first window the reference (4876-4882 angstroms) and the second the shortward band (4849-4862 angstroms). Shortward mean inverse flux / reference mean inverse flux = 0.83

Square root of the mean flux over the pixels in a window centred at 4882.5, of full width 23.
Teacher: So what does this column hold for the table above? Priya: 3.96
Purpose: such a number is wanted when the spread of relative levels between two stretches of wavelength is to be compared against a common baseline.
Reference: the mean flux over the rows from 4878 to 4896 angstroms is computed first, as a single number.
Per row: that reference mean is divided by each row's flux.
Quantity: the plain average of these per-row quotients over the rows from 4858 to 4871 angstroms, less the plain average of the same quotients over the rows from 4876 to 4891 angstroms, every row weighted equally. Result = -0.20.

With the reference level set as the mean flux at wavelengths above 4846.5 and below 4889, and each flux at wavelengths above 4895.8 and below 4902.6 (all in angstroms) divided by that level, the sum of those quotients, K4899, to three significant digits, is 2.92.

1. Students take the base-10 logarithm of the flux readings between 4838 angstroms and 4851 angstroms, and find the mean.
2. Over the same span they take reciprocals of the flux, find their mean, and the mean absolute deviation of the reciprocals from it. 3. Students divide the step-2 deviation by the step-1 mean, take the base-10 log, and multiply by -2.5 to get 6.4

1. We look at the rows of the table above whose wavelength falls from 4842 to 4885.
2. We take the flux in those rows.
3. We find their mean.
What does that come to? 16.9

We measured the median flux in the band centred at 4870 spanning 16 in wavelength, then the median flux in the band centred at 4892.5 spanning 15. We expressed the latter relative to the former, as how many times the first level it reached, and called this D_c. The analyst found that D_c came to 0.98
